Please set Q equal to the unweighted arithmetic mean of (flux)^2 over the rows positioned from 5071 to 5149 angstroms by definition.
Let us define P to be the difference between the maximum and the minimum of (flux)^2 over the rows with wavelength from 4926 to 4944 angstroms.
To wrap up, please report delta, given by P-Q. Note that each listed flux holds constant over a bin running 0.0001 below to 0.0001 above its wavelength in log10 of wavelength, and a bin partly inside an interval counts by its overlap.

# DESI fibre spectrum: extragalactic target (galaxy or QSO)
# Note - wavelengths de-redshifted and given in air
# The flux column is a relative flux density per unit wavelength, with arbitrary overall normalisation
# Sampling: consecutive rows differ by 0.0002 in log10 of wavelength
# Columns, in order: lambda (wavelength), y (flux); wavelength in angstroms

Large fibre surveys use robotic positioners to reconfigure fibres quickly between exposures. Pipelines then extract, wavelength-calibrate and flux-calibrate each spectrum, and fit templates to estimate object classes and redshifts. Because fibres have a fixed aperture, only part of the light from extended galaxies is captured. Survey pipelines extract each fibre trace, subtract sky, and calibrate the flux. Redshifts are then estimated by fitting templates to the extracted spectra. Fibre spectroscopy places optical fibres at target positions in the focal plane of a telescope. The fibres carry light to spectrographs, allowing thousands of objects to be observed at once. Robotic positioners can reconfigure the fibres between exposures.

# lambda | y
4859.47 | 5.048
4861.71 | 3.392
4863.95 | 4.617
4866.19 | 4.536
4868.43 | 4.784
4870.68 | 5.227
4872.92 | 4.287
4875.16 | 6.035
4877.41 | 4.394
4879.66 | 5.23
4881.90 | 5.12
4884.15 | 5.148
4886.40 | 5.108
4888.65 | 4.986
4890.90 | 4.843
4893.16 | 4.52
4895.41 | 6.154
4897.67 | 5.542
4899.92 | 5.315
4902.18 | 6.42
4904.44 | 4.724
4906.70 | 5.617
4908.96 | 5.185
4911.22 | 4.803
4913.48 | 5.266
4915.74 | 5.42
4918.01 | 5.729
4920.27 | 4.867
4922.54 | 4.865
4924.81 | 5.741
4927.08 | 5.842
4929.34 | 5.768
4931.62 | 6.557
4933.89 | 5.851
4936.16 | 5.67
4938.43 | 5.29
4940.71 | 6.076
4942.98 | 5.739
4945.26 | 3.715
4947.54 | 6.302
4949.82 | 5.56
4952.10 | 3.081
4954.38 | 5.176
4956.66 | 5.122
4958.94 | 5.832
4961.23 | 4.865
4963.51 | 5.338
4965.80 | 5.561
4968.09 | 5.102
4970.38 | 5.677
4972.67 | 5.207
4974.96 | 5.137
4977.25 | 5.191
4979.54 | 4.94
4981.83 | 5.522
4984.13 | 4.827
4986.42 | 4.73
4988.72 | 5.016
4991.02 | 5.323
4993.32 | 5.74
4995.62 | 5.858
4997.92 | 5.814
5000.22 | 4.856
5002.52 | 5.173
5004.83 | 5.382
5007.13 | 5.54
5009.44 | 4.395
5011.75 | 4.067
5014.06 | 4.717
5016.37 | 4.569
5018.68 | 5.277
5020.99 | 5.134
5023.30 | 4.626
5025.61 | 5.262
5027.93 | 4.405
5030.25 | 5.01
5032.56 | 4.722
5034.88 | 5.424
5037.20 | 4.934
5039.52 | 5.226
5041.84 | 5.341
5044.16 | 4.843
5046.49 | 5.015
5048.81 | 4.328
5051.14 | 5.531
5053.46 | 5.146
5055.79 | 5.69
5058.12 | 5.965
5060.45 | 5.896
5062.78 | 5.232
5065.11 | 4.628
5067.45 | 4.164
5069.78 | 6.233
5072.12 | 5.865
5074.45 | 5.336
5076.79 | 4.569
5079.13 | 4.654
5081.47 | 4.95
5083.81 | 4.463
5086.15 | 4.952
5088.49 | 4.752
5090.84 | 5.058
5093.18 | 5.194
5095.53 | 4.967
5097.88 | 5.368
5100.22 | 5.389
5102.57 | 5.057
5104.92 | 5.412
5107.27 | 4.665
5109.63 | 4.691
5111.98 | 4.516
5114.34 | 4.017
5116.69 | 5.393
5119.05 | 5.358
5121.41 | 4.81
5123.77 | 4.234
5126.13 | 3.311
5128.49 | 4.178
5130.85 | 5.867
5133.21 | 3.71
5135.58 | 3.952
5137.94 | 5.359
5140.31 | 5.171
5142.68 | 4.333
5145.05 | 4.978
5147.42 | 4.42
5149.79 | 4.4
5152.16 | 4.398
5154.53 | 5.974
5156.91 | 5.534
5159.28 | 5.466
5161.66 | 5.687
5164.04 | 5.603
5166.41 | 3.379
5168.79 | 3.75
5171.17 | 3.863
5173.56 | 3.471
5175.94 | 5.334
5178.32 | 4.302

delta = -9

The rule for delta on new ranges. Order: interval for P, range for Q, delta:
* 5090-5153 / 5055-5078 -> -6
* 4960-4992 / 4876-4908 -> -18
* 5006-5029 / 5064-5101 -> -11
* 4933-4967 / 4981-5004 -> 2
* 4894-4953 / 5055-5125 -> 8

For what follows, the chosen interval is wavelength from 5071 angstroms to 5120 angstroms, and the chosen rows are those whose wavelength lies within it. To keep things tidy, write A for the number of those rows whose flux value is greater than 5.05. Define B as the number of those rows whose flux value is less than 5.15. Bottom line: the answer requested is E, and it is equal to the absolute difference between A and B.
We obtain 3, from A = 10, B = 13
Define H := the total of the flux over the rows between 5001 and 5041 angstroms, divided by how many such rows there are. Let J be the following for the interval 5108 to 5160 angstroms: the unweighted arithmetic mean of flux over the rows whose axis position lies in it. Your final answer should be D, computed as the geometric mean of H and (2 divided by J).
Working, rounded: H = 4.9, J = 4.7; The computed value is 1.444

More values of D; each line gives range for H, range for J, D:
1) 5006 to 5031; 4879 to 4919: 1.350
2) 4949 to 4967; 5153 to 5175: 1.461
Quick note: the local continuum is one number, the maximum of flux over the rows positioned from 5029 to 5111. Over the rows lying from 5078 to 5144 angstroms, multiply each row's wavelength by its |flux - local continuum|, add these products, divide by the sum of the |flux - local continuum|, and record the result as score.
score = 5112.7 angstroms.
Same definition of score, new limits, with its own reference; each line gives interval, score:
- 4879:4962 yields 4920.2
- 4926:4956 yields 4945.1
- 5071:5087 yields 5080.2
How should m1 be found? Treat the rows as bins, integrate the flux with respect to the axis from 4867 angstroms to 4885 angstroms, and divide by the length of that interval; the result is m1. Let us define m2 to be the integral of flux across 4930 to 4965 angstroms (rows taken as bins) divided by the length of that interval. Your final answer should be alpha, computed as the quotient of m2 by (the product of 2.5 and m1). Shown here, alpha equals 0.43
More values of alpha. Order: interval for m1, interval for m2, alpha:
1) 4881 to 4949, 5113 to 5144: 0.34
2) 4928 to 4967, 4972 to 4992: 0.38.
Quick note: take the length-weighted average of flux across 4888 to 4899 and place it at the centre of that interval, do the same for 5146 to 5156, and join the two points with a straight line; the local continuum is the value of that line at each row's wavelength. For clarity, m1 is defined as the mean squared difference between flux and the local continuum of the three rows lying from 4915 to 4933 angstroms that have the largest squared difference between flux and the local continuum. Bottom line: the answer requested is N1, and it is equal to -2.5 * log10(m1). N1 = 0.1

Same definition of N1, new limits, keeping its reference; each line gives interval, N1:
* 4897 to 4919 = 0.4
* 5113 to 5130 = -0.2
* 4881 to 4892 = 2.8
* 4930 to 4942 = -0.1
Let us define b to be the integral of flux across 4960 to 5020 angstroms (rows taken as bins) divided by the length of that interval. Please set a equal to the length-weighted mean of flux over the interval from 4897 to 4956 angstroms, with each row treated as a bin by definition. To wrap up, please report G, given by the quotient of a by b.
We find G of 1.05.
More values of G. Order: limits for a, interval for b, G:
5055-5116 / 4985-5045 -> 1.00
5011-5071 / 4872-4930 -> 0.96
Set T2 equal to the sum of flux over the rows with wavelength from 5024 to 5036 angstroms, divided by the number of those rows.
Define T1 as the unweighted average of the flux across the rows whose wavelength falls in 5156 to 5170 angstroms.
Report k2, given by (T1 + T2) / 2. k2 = 4.93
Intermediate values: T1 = 4.90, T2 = 4.96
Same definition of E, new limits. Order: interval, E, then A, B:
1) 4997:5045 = 2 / 10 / 12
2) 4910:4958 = 10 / 16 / 6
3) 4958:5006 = 7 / 15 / 8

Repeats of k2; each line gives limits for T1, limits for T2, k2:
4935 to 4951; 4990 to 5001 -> 5.50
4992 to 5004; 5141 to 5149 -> 5.03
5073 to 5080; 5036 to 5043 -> 5.01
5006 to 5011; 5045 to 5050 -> 4.82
